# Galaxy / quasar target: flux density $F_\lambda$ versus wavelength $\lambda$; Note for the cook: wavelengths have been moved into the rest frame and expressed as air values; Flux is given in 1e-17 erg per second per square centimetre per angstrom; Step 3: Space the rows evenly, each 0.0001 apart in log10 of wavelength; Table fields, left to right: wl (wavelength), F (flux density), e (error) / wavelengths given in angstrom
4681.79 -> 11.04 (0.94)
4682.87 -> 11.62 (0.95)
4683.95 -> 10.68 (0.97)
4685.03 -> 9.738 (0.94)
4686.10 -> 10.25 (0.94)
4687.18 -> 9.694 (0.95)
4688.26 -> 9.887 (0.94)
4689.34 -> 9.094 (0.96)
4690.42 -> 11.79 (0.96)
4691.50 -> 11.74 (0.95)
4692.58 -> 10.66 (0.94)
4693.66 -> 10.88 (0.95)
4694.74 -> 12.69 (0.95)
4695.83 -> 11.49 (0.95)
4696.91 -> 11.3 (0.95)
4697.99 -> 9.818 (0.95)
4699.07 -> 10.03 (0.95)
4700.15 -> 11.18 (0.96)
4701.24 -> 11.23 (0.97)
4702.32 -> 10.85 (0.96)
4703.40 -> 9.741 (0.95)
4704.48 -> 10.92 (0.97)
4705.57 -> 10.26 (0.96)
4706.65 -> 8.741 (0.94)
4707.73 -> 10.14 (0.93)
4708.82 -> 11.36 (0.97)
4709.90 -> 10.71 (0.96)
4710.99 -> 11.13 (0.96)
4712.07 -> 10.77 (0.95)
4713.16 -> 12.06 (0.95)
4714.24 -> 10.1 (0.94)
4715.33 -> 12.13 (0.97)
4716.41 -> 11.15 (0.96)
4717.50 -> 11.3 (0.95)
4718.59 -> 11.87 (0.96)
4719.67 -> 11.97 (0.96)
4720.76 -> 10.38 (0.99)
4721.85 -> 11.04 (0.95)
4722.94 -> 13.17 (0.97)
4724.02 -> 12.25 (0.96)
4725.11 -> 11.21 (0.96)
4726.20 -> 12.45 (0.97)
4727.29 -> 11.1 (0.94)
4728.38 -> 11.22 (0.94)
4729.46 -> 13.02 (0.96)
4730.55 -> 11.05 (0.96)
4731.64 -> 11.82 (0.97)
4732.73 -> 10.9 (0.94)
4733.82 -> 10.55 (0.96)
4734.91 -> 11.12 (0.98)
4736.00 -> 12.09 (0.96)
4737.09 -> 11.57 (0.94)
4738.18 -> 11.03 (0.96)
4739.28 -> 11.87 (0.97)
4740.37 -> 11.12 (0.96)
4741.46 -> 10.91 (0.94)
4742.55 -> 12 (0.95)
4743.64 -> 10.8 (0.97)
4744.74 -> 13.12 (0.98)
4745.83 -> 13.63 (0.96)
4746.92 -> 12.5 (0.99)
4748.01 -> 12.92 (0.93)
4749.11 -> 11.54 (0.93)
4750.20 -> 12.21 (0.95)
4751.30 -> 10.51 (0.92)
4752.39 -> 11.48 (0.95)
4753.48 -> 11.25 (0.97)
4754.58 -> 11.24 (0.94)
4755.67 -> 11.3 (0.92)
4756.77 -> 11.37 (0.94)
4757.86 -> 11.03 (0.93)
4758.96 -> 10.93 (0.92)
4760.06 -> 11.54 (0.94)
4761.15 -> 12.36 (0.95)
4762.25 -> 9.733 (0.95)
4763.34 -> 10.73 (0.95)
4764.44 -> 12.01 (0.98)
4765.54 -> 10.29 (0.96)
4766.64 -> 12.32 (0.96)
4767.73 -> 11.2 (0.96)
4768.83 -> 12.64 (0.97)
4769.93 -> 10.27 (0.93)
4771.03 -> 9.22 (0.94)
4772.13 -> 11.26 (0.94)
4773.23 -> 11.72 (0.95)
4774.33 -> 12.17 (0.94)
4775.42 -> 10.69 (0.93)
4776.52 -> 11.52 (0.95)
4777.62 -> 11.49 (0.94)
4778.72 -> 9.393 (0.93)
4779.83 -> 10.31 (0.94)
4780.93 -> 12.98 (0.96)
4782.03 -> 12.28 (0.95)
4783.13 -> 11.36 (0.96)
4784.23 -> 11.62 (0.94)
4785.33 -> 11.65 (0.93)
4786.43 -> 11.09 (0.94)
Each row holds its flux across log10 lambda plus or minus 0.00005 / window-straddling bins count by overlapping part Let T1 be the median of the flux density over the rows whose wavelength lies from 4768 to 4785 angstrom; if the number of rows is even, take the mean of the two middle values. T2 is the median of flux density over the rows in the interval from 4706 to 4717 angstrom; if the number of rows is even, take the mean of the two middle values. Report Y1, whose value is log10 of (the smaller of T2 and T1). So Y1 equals 1.039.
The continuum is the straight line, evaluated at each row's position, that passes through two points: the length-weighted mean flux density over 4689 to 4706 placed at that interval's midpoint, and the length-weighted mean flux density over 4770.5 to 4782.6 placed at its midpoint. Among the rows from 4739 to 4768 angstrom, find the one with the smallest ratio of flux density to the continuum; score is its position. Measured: 4762.25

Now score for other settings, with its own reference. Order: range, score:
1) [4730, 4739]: 4733.82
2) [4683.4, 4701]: 4689.34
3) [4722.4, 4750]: 4733.82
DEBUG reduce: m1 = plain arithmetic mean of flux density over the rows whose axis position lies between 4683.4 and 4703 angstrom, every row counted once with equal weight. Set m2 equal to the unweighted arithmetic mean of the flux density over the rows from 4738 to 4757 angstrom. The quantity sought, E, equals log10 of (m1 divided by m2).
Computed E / -0.04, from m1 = 10.7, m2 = 11.7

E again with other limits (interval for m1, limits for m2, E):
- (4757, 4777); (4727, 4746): -0.02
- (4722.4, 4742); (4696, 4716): 0.03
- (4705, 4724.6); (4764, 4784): -0.01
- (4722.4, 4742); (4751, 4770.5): 0.01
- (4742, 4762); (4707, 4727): 0.01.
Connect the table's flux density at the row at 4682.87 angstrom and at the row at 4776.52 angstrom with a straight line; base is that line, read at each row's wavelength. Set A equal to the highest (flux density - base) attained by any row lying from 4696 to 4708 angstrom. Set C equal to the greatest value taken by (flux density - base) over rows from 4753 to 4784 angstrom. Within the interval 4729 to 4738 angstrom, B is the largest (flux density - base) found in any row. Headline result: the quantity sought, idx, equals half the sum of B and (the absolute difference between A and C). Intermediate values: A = -0.3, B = 1.4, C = 1.5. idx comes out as 1.6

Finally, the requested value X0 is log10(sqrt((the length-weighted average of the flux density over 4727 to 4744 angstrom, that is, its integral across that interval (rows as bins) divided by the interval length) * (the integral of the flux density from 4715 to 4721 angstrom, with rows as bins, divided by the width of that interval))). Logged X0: 1.06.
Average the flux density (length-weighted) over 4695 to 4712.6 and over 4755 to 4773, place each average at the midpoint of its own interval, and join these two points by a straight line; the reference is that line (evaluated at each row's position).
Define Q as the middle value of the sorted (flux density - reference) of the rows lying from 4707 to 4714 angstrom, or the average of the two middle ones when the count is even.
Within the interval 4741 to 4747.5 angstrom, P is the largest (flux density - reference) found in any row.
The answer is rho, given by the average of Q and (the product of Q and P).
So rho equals 0.5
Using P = 2.6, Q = 0.25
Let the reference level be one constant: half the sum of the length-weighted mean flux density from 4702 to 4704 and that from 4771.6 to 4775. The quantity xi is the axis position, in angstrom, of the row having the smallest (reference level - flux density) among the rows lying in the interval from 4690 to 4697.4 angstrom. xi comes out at 4694.74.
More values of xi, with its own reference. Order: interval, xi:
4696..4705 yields 4696.91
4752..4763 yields 4761.15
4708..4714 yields 4713.16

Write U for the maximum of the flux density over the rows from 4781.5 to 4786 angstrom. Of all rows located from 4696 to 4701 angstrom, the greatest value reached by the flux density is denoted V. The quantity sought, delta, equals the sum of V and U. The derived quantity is 23.6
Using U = 12.28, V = 11.3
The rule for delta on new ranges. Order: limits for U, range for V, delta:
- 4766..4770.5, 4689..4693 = 24.4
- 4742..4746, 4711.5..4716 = 25.8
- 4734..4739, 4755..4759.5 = 23.5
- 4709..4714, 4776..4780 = 23.6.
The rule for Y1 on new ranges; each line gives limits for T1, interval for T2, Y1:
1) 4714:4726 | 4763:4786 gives 1.053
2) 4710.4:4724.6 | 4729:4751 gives 1.053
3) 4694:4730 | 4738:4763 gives 1.048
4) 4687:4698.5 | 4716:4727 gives 1.037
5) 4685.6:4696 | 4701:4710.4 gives 1.030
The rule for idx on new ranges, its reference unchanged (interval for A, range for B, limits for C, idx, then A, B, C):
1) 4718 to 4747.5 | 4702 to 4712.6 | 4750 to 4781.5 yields 0.2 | 2.1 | -0.2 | 1.5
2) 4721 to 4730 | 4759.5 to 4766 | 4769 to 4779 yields 0.9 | 1.6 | 0.8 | 0.6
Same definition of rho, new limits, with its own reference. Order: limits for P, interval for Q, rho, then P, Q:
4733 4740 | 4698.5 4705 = 0.3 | 1.2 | 0.25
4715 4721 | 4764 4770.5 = 0.5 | 1.4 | 0.44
